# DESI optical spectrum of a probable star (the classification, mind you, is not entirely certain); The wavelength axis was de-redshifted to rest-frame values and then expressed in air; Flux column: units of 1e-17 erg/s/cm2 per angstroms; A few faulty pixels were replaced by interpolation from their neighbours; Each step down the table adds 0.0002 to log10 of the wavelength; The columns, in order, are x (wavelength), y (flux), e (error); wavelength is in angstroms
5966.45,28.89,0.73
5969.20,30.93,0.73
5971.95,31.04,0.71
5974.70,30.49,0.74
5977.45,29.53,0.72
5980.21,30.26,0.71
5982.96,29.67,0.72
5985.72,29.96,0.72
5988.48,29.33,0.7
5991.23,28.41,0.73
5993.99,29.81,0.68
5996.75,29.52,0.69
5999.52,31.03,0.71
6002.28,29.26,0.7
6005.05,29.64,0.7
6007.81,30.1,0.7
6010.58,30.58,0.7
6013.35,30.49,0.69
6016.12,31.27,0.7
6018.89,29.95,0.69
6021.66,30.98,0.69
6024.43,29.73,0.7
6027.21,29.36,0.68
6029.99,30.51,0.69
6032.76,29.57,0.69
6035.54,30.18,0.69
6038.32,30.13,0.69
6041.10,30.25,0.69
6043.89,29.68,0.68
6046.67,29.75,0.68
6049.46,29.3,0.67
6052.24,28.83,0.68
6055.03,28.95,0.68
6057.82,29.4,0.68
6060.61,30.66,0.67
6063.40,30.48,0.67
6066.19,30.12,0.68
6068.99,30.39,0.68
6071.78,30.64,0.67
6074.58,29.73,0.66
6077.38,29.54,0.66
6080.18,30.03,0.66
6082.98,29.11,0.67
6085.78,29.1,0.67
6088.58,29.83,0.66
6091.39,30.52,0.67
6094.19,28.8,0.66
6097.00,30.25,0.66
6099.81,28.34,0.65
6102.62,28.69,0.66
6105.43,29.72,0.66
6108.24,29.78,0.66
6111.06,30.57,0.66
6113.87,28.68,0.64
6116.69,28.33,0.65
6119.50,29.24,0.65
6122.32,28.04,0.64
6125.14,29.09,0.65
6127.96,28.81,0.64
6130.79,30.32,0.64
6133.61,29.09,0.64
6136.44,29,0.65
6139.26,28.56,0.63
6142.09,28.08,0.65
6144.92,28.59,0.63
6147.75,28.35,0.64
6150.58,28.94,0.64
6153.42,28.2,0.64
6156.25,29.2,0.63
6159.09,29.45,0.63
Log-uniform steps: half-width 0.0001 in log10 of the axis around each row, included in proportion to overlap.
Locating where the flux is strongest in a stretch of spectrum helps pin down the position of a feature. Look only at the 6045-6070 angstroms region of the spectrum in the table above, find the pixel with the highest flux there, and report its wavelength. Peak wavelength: 6060.61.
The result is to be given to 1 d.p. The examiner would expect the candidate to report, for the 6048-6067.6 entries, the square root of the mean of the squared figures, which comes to 29.7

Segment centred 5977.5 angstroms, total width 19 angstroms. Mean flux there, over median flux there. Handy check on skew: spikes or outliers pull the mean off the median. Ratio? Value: 1.00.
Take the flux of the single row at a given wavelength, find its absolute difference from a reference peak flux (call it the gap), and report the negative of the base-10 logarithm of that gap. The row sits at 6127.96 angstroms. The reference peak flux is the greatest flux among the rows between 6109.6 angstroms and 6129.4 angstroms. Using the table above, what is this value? -0.25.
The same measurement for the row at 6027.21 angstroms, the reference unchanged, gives -0.08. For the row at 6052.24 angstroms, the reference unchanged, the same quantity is -0.24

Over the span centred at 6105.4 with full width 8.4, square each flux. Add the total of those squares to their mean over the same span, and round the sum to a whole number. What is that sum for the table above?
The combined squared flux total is 3458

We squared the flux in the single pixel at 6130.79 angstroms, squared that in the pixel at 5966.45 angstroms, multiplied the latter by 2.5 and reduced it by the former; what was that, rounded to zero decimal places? 1167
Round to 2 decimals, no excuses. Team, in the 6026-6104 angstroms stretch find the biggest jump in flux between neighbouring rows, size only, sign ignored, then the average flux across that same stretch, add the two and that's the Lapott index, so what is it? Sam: 31.63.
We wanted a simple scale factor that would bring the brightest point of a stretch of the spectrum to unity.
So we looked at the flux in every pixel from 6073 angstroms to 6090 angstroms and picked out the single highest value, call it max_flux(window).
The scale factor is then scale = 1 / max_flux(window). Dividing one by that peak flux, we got 0.0333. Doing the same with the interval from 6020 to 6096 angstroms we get 0.0323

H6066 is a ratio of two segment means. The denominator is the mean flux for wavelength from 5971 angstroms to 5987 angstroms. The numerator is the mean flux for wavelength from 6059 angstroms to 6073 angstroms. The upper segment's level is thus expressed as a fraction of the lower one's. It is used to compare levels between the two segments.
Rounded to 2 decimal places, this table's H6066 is 1.01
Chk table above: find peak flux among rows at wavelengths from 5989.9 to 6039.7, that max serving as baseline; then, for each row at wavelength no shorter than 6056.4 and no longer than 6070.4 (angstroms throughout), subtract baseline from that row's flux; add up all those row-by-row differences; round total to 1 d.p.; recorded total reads -5.3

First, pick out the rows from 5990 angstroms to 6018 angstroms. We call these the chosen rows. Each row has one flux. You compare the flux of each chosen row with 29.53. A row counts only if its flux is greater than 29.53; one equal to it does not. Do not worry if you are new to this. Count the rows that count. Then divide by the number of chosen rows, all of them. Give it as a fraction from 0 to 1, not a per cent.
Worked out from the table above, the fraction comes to 0.7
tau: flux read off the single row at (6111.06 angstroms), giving 30.57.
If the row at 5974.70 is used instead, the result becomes 30.49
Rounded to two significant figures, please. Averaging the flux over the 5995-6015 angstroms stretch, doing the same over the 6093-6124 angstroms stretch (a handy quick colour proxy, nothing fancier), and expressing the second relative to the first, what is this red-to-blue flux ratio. 0.97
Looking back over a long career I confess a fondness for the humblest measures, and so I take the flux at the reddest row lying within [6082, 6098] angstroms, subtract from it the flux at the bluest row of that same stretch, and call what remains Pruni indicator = 1.1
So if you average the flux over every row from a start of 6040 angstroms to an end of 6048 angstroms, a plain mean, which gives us 29.9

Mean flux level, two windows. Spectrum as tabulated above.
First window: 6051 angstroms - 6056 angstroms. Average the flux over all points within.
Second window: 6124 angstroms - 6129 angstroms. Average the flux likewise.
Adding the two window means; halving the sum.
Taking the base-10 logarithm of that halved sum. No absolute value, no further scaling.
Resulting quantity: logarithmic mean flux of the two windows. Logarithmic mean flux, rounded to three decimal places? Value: 1.461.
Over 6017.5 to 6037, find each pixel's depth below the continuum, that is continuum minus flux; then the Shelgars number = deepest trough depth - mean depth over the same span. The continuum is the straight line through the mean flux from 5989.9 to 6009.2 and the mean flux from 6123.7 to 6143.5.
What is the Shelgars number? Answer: 0.68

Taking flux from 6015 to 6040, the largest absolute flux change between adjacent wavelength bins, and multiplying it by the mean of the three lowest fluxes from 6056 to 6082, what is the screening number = 39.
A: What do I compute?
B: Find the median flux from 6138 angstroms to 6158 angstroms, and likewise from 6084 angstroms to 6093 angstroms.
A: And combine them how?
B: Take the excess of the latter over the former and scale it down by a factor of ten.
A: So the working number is 0.13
